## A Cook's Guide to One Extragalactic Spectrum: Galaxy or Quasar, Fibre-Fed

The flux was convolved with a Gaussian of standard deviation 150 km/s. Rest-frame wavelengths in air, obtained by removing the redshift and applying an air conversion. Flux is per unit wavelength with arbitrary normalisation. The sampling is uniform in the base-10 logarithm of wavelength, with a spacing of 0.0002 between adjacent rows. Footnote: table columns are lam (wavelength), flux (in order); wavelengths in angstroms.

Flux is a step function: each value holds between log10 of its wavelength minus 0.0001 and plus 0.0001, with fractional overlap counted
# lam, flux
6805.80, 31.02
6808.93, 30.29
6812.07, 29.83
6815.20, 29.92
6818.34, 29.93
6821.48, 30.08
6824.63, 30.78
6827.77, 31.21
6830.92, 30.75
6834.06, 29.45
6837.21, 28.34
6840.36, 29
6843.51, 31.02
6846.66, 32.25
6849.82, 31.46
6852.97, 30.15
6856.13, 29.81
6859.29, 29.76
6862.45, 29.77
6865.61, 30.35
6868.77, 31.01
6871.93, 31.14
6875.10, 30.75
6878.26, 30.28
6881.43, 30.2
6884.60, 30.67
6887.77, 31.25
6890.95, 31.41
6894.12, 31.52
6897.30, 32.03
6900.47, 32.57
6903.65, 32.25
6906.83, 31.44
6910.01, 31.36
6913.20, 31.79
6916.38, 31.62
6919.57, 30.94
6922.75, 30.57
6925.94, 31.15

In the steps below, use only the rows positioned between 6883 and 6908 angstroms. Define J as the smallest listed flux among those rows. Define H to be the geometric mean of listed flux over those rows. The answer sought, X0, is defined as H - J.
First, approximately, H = 31.6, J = 30.67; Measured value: 1.0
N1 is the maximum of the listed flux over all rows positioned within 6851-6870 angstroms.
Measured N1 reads 31.01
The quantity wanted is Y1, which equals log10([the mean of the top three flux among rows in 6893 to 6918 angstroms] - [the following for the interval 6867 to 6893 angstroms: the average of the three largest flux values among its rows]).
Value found 0.01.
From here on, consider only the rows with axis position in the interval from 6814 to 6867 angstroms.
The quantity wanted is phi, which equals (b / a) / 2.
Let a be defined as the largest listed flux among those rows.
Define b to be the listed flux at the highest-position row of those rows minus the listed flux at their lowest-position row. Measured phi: 0.007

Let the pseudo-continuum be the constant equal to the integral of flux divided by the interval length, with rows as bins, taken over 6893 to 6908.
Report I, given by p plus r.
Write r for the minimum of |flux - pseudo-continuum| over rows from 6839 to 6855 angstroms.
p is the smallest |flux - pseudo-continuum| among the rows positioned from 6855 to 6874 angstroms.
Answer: 1.1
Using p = 0.9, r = 0.26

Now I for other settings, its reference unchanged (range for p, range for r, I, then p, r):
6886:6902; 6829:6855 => 0.3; 0.0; 0.26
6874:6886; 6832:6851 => 1.5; 1.2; 0.26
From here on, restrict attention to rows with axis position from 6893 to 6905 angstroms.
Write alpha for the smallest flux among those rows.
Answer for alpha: 31.52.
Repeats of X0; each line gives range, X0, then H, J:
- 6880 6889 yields 0.5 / 30.7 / 30.2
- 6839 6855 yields 1.8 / 30.8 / 29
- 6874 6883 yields 0.2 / 30.4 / 30.2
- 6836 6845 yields 1.1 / 29.4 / 28.34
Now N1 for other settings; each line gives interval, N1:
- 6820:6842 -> 31.21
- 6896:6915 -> 32.57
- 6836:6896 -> 32.25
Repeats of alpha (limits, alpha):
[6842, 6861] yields 29.76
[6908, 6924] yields 30.57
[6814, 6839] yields 28.34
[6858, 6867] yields 29.76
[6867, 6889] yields 30.2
